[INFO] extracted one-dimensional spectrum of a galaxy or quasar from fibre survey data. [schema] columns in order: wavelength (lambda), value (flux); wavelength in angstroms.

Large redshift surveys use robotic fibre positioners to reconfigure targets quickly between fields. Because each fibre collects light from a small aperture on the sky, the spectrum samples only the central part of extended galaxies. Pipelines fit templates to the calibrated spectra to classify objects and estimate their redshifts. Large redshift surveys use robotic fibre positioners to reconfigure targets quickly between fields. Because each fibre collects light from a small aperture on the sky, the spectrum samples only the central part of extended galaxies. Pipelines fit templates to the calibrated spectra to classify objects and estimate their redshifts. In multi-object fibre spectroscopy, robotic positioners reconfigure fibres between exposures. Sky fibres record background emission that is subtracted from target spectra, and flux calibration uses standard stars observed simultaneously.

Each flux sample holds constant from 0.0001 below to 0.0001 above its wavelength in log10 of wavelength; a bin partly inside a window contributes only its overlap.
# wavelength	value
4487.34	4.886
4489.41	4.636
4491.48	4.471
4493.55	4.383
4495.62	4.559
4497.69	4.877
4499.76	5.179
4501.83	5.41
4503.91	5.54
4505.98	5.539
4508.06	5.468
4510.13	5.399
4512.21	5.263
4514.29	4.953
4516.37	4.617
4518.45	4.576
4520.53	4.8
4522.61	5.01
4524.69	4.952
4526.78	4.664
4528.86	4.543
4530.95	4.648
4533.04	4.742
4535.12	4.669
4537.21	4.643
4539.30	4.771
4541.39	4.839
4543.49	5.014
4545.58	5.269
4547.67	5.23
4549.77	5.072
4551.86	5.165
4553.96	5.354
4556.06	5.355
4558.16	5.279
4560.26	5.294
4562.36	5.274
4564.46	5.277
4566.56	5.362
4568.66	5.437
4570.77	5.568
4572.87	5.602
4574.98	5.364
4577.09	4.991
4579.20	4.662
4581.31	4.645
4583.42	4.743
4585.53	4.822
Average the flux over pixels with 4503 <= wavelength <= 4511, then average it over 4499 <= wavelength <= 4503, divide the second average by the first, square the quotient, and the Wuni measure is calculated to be 0.93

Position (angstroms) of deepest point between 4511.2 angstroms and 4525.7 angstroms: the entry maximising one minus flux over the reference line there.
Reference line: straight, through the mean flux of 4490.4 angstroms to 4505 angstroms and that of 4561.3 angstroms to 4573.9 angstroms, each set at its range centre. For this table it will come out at 4518.45 angstroms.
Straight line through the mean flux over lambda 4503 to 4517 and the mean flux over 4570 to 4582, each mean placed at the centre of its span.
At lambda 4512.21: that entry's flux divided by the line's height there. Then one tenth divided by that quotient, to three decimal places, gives 0.100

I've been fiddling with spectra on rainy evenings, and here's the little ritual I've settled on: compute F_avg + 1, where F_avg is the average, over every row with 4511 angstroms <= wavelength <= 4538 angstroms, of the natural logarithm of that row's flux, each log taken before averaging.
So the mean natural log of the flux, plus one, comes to 2.56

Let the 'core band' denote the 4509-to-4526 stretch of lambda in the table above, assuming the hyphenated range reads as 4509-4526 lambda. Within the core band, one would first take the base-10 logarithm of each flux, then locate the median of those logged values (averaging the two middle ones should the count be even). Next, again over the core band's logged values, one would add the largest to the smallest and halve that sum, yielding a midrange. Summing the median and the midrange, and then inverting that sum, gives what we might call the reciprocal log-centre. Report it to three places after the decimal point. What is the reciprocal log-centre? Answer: 0.719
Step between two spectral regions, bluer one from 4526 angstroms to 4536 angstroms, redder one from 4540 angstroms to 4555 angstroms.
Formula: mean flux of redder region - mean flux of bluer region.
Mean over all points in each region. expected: 0.5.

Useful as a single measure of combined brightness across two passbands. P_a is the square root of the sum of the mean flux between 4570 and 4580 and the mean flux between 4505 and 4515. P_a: 3.25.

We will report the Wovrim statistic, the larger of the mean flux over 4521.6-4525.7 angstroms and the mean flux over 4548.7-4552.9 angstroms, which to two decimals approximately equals 5.12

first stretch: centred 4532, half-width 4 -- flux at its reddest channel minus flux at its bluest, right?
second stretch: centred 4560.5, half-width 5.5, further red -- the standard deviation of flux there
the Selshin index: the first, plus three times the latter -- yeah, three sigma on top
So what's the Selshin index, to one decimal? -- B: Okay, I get 0.2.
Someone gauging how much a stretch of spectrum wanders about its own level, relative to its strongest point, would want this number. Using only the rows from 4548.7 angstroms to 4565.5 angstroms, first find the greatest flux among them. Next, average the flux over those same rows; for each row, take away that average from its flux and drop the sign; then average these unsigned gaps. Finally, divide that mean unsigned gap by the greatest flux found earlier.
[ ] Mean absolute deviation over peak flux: 0.01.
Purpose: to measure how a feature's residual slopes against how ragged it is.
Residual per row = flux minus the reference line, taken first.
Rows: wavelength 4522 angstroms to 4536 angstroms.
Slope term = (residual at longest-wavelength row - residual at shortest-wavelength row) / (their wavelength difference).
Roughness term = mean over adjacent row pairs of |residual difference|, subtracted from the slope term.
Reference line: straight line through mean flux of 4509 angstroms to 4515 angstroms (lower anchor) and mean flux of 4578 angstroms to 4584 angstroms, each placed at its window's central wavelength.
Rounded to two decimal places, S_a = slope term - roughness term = -0.14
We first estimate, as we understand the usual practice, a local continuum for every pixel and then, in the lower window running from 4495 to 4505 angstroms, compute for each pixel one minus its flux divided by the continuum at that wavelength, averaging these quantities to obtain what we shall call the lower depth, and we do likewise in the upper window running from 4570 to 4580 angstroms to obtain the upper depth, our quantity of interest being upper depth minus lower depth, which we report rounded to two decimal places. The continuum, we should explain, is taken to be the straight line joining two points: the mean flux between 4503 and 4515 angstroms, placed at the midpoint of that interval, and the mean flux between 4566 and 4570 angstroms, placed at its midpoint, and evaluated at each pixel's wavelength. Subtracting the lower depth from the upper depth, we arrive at -0.01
